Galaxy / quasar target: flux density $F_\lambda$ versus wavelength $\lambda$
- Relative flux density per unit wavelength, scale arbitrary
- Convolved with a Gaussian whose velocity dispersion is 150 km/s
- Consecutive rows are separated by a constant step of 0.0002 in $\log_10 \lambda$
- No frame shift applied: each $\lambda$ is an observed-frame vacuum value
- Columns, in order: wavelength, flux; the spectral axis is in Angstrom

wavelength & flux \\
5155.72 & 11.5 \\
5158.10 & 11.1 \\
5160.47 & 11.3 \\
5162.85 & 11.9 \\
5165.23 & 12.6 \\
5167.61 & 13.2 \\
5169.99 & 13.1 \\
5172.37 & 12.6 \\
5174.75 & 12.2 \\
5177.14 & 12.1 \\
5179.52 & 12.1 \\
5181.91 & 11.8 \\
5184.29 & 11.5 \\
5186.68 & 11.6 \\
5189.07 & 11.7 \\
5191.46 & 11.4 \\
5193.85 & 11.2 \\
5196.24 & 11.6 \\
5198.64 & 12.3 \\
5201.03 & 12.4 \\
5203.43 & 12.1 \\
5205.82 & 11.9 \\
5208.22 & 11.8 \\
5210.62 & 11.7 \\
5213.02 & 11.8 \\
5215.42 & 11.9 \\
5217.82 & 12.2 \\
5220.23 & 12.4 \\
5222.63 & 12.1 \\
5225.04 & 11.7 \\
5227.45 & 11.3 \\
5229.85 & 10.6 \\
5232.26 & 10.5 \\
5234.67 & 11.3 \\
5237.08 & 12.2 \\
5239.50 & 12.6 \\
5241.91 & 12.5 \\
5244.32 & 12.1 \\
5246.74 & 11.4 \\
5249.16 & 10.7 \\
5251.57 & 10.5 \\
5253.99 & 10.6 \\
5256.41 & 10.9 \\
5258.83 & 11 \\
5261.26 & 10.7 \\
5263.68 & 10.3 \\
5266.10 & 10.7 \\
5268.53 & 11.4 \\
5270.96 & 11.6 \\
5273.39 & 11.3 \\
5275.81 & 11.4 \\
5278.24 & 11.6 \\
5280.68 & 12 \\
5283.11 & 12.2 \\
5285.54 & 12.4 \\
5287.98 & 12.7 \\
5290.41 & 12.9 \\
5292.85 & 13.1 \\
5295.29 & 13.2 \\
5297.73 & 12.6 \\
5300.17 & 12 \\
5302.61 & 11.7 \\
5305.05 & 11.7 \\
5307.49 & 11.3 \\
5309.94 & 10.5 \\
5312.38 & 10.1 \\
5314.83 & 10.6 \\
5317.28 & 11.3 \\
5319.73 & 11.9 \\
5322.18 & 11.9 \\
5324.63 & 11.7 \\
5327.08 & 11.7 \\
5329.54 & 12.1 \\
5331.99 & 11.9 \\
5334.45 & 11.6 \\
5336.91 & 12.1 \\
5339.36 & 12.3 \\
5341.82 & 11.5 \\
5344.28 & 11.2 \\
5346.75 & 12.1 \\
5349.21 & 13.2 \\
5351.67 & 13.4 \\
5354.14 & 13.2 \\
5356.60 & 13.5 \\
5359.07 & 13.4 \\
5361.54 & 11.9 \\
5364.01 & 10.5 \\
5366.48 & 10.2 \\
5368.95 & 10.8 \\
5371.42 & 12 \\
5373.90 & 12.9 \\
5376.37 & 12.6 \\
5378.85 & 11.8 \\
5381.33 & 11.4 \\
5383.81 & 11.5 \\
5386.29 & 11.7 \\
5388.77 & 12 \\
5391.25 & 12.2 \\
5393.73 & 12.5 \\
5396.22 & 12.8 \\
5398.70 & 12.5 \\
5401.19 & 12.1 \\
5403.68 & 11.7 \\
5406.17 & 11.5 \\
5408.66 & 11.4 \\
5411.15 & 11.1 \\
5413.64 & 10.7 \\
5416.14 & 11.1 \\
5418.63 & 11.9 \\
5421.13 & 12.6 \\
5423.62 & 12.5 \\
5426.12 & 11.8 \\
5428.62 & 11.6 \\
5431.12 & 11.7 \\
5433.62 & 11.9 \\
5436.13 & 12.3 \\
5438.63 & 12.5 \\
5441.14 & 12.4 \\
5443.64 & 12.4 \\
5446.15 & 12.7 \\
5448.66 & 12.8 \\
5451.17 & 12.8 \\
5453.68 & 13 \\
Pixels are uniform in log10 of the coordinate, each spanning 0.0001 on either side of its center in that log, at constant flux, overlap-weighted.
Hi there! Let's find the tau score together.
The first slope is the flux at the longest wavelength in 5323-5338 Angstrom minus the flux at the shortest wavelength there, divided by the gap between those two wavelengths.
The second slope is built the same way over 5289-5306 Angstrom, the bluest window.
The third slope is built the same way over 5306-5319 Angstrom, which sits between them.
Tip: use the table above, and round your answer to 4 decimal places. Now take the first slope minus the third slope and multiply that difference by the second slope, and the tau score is -0.0027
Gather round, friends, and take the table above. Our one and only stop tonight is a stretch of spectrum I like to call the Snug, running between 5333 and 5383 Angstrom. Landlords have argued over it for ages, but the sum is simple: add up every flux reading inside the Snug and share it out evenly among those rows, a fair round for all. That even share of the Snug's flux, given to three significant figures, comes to 12.1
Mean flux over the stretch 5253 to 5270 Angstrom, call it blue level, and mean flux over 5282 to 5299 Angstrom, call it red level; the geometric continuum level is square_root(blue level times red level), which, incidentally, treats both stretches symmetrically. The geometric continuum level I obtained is 11.7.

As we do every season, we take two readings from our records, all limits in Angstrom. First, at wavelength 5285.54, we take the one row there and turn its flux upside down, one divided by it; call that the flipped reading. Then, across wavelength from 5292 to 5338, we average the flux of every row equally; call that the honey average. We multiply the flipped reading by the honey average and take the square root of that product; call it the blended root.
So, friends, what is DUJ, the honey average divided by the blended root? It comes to 12.1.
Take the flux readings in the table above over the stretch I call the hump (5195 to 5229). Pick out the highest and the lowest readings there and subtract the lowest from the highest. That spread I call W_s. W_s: 1.1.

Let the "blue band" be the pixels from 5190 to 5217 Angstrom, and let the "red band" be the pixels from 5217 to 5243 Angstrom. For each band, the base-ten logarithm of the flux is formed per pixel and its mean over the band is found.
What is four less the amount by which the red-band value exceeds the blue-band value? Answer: 4.00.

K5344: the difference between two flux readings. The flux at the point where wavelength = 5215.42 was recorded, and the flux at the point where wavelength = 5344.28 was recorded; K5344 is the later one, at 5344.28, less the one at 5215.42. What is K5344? -0.7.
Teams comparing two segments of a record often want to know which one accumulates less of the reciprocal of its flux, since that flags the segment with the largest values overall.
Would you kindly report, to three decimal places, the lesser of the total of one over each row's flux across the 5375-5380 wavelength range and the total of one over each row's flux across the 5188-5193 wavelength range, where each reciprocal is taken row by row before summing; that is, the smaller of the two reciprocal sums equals 0.164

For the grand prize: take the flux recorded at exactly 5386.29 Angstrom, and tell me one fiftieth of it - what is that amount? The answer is 0.234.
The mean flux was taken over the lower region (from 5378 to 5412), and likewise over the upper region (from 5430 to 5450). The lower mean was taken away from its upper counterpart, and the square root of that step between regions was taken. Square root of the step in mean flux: 0.68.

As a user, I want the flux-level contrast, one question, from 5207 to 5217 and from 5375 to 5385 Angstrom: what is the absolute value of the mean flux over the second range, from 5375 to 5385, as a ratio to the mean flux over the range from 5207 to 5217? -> 1.00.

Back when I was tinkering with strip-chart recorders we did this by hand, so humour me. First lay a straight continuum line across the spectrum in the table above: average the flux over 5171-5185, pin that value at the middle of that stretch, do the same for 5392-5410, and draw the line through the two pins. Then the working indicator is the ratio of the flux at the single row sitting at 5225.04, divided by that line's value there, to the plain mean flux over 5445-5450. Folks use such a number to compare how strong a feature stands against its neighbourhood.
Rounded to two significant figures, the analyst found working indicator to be 0.076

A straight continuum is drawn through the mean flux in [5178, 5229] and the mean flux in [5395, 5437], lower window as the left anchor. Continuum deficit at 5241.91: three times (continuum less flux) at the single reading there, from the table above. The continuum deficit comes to -2.0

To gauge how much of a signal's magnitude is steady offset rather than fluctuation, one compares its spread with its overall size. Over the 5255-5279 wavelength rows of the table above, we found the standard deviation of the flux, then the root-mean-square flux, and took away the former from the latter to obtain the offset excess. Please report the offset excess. 10.7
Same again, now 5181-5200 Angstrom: 11.3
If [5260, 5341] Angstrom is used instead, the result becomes 11.0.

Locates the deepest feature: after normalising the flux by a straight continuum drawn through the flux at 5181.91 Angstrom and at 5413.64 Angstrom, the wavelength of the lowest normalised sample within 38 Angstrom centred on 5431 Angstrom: 5413.64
